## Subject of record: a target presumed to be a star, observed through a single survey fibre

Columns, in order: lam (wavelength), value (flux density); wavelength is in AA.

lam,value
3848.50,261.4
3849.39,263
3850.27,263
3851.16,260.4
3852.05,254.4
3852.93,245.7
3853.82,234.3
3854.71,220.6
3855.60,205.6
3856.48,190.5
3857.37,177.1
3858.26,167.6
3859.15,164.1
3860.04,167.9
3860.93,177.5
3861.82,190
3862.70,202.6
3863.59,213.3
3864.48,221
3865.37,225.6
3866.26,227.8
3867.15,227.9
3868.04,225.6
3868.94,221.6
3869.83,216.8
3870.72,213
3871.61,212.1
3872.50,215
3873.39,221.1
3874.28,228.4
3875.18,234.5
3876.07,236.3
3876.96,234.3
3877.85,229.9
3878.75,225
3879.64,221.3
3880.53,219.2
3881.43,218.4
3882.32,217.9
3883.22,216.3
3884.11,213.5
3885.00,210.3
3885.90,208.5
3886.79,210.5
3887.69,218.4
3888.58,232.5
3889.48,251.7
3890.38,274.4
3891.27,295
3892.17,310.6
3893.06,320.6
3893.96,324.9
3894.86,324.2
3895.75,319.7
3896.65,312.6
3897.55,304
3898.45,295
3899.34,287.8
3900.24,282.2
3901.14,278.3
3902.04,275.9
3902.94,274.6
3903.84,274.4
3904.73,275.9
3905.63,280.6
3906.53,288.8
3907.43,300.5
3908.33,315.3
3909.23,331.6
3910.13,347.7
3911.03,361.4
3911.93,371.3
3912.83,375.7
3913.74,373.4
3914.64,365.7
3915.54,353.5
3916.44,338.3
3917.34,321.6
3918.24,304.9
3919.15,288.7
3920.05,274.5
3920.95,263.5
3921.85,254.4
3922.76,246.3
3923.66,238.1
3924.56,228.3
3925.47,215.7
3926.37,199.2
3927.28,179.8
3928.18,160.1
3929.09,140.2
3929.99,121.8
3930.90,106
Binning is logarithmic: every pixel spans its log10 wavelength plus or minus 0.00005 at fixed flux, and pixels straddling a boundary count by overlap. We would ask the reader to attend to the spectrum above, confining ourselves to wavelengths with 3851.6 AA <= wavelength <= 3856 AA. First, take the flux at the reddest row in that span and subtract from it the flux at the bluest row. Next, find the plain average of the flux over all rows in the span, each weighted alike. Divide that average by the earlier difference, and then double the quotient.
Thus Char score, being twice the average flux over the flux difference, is -10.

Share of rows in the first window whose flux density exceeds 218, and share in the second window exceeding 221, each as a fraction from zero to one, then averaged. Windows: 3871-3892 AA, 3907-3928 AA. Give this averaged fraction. 0.76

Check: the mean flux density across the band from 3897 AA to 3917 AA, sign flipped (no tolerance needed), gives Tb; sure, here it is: -316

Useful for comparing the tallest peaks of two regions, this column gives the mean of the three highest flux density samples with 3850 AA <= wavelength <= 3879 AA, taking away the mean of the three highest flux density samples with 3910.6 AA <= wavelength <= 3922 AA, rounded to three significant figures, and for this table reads -114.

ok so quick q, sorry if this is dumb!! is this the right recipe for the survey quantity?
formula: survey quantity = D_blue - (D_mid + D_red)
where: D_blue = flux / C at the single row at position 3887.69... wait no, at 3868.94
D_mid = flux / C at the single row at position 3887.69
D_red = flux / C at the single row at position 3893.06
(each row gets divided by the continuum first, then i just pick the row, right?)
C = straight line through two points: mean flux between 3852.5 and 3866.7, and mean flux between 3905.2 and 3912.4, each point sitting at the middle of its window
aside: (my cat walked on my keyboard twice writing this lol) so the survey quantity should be -0.94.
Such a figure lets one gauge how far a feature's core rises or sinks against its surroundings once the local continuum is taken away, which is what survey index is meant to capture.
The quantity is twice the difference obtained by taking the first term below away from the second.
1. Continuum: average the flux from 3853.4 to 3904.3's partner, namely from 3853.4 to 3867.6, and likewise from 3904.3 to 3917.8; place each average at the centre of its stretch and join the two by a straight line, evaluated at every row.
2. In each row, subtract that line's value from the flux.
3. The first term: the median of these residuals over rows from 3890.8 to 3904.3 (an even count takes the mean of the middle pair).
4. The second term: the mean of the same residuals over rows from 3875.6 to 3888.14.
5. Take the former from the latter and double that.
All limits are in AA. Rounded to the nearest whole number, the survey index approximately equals -86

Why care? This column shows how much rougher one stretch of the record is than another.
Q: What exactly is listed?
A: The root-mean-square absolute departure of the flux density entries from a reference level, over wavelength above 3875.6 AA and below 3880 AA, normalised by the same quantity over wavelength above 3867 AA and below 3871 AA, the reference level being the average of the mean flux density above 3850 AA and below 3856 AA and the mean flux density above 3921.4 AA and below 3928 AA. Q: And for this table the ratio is 1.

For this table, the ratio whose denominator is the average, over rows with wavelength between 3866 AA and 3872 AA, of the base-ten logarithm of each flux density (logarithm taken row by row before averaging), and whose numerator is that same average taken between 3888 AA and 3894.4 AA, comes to 1.05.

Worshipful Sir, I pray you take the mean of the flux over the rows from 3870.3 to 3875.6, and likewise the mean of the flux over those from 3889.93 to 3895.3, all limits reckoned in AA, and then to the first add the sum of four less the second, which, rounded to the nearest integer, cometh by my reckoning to -84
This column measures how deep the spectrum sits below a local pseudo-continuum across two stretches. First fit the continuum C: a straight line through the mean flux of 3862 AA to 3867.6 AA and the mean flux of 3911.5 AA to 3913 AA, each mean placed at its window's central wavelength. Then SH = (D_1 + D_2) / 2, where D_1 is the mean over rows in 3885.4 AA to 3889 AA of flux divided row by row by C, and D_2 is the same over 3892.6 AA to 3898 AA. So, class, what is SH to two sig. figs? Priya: 0.87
